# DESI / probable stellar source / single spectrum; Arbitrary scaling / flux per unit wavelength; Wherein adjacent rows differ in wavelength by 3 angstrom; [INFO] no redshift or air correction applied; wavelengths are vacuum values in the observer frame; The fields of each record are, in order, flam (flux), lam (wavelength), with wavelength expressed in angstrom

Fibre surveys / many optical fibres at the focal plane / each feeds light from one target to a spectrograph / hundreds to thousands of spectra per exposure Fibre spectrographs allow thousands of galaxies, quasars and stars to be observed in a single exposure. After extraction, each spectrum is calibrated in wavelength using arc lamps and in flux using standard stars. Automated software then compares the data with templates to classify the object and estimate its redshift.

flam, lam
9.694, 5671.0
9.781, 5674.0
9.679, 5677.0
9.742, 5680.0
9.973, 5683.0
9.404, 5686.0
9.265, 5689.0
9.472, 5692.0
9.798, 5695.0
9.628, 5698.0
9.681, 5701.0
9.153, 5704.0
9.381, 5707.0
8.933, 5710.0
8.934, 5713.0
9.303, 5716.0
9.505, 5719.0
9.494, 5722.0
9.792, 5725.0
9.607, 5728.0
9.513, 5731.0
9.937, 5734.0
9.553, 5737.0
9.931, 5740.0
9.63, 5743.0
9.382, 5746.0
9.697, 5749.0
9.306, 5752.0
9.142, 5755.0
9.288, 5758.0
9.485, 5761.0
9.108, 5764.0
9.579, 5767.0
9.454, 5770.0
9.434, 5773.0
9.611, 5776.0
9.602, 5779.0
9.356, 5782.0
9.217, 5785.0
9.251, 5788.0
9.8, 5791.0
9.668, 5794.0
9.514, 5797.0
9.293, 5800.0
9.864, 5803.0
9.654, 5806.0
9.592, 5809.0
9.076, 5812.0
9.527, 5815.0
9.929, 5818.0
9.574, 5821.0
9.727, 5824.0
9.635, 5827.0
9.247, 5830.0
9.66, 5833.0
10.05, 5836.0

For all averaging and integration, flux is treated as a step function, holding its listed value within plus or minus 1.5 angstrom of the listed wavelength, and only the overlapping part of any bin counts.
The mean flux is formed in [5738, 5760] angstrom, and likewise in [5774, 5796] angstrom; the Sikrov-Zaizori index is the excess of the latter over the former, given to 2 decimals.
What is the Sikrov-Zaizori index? 0.02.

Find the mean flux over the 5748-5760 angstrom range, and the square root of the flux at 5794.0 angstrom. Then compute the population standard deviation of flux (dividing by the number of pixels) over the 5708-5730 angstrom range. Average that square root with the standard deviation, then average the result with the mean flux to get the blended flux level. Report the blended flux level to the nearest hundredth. 5.53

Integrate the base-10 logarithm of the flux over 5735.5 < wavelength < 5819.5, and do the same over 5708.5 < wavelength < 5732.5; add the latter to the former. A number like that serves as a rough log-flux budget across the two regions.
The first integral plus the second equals 105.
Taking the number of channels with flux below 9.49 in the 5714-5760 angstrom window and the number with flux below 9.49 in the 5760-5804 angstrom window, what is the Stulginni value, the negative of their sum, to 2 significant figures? -13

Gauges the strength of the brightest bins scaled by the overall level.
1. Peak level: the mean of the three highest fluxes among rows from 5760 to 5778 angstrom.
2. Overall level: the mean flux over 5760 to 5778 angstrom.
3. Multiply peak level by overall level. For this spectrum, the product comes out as 90.3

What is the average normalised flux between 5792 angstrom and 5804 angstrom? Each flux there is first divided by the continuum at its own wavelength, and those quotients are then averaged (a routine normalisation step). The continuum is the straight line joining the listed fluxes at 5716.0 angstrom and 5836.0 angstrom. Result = 0.976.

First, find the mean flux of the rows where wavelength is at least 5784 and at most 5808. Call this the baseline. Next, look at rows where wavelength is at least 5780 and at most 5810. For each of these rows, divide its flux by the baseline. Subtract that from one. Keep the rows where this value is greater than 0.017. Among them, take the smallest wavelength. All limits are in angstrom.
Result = 5782.0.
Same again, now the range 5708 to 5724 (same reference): 5710.0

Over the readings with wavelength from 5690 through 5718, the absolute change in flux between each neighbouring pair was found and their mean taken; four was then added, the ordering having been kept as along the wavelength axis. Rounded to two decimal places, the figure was 4.27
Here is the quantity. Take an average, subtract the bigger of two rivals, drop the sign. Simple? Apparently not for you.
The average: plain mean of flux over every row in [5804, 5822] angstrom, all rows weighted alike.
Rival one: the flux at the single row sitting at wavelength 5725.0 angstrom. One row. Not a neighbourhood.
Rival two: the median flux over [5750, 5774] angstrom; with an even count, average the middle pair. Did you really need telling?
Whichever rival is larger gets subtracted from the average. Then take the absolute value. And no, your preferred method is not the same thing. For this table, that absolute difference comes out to 0.23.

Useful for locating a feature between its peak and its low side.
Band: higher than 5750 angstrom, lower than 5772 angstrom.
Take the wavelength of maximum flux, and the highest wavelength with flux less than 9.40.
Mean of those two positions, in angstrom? 5765.5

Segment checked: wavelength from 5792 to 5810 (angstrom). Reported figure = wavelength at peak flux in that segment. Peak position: 5803.0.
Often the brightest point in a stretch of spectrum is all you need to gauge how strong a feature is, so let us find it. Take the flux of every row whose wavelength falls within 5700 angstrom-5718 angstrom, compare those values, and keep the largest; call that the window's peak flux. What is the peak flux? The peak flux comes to 9.681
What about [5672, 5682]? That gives 9.781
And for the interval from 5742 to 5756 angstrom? 9.697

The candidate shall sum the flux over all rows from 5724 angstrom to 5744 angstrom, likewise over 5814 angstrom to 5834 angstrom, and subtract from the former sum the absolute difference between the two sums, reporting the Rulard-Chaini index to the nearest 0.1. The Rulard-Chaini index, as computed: 67.3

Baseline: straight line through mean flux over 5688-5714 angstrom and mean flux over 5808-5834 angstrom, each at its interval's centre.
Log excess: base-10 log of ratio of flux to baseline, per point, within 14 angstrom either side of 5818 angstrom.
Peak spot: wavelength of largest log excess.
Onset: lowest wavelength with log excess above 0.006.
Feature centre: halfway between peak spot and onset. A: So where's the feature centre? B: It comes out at 5818.0 angstrom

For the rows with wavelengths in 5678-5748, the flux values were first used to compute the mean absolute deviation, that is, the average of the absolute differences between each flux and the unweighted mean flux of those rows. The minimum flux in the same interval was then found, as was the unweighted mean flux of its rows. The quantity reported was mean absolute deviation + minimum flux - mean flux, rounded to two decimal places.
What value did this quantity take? -0.37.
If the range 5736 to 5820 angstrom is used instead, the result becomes -0.23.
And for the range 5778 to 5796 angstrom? -0.06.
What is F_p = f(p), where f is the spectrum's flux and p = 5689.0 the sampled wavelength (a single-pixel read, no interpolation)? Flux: 9.265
